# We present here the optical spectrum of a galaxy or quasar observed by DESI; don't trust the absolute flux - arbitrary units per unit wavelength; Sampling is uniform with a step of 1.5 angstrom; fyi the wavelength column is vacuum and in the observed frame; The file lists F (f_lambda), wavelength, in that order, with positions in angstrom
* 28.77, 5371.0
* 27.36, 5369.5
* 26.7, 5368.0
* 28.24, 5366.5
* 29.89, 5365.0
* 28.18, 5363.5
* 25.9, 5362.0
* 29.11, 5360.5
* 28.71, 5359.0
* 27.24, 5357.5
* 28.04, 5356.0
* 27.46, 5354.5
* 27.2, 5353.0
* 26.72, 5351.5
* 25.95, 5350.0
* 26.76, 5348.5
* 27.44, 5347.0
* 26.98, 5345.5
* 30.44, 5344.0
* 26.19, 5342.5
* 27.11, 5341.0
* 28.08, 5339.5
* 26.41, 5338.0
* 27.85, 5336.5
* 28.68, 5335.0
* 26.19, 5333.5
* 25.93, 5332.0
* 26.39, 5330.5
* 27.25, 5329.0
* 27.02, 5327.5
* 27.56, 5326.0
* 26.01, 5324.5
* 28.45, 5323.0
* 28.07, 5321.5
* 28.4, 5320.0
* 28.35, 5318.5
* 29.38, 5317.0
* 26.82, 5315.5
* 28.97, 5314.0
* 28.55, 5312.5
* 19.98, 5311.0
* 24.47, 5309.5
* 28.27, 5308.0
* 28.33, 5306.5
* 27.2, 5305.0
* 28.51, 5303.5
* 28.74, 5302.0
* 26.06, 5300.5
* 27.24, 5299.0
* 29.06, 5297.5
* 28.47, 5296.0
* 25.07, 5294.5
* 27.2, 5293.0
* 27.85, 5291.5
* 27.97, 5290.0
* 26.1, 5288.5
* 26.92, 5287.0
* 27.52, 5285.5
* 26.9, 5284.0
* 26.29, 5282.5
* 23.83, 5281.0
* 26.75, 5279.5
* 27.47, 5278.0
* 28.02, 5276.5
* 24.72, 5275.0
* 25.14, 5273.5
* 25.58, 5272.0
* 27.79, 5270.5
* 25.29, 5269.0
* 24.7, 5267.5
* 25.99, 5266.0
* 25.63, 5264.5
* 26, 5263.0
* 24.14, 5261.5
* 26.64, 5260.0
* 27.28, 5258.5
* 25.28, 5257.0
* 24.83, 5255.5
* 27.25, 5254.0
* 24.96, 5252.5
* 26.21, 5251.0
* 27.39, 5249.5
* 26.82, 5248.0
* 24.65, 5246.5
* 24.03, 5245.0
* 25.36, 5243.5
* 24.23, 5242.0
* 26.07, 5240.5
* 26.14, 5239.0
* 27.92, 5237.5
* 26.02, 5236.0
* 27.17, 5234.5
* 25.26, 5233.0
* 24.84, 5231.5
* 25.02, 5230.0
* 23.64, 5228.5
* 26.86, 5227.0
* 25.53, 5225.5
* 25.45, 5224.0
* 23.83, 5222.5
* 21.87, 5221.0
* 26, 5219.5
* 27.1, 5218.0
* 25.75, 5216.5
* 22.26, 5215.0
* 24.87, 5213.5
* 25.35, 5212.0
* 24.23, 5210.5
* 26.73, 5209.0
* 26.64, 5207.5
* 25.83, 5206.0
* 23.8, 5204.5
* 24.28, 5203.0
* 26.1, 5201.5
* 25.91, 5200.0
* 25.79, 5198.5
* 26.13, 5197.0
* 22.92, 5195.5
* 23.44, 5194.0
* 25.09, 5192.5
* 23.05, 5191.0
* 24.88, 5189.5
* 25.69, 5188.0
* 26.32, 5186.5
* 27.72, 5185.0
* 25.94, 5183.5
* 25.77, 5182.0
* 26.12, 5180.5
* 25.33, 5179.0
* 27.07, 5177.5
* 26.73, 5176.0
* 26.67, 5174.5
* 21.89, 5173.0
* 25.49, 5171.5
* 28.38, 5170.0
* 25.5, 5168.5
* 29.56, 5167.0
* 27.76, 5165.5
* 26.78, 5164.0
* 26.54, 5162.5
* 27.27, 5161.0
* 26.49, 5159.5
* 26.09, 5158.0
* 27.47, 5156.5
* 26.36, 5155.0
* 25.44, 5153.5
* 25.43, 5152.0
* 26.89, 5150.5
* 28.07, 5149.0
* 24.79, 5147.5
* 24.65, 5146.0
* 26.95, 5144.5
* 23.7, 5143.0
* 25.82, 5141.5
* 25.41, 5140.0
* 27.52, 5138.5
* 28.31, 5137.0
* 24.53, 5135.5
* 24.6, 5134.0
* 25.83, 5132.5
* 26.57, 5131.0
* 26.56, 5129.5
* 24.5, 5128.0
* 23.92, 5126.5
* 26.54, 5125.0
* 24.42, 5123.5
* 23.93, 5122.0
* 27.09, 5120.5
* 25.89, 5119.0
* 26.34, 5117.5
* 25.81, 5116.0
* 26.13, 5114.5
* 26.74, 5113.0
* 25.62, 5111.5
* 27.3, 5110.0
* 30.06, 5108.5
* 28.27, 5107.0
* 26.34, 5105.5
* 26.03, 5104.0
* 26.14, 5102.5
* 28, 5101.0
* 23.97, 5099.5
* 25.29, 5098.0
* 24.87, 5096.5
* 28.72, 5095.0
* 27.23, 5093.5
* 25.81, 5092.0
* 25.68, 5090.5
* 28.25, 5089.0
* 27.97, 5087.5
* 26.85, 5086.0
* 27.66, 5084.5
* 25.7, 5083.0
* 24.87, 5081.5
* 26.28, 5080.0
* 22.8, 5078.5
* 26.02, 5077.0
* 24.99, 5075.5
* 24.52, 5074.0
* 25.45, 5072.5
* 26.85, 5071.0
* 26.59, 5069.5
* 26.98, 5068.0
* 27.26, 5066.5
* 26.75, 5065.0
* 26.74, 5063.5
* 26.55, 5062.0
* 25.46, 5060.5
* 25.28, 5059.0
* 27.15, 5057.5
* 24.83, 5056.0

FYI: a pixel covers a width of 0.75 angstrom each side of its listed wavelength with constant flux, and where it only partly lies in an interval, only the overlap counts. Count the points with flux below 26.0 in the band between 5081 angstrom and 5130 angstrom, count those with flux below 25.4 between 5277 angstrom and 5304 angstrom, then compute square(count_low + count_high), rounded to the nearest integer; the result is 256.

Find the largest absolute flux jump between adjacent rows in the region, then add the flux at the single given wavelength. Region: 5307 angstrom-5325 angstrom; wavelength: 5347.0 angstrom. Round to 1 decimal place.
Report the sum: 36.0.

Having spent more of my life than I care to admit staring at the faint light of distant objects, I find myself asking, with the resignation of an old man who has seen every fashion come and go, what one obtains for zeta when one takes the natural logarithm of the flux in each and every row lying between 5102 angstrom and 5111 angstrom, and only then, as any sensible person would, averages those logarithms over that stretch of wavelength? 3.31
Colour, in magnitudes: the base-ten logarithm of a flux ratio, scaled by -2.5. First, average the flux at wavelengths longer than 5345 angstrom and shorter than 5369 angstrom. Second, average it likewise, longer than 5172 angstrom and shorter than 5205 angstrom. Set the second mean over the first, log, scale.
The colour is 0.09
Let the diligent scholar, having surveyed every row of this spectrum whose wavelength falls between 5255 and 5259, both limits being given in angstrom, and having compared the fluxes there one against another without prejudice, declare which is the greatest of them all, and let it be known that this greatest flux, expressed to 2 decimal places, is 27.28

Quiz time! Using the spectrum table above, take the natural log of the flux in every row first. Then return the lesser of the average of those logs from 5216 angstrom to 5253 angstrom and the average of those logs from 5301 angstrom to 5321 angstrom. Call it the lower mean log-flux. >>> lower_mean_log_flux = 3.238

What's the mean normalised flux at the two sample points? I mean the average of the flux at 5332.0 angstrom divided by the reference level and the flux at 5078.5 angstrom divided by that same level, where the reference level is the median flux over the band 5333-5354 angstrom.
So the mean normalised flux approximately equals 0.90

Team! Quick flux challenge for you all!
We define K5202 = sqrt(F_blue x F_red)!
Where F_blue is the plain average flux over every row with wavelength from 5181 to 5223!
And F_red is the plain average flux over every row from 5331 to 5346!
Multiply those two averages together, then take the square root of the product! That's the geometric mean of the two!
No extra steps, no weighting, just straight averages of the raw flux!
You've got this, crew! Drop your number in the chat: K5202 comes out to 26.2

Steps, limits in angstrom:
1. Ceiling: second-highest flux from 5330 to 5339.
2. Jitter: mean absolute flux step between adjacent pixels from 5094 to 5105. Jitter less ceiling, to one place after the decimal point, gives -25.9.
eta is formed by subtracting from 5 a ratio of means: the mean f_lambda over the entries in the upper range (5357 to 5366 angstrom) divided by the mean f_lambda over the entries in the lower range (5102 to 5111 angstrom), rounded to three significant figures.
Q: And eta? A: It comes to 3.97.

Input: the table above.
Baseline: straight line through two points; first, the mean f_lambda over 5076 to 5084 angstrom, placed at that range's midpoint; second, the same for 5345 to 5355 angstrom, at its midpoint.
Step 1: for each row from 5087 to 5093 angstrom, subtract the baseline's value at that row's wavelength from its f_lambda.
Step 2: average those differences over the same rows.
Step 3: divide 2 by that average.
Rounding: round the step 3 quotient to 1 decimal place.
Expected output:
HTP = 1.2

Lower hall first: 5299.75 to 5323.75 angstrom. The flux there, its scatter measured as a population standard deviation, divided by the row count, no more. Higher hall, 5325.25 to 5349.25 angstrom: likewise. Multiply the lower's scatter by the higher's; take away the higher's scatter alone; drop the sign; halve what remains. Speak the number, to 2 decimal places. 0.69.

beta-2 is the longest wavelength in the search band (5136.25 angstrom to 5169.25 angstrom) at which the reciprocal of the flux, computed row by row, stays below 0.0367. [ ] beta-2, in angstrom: 5167.0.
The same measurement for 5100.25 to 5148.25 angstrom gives 5138.5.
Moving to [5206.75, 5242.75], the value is 5237.5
